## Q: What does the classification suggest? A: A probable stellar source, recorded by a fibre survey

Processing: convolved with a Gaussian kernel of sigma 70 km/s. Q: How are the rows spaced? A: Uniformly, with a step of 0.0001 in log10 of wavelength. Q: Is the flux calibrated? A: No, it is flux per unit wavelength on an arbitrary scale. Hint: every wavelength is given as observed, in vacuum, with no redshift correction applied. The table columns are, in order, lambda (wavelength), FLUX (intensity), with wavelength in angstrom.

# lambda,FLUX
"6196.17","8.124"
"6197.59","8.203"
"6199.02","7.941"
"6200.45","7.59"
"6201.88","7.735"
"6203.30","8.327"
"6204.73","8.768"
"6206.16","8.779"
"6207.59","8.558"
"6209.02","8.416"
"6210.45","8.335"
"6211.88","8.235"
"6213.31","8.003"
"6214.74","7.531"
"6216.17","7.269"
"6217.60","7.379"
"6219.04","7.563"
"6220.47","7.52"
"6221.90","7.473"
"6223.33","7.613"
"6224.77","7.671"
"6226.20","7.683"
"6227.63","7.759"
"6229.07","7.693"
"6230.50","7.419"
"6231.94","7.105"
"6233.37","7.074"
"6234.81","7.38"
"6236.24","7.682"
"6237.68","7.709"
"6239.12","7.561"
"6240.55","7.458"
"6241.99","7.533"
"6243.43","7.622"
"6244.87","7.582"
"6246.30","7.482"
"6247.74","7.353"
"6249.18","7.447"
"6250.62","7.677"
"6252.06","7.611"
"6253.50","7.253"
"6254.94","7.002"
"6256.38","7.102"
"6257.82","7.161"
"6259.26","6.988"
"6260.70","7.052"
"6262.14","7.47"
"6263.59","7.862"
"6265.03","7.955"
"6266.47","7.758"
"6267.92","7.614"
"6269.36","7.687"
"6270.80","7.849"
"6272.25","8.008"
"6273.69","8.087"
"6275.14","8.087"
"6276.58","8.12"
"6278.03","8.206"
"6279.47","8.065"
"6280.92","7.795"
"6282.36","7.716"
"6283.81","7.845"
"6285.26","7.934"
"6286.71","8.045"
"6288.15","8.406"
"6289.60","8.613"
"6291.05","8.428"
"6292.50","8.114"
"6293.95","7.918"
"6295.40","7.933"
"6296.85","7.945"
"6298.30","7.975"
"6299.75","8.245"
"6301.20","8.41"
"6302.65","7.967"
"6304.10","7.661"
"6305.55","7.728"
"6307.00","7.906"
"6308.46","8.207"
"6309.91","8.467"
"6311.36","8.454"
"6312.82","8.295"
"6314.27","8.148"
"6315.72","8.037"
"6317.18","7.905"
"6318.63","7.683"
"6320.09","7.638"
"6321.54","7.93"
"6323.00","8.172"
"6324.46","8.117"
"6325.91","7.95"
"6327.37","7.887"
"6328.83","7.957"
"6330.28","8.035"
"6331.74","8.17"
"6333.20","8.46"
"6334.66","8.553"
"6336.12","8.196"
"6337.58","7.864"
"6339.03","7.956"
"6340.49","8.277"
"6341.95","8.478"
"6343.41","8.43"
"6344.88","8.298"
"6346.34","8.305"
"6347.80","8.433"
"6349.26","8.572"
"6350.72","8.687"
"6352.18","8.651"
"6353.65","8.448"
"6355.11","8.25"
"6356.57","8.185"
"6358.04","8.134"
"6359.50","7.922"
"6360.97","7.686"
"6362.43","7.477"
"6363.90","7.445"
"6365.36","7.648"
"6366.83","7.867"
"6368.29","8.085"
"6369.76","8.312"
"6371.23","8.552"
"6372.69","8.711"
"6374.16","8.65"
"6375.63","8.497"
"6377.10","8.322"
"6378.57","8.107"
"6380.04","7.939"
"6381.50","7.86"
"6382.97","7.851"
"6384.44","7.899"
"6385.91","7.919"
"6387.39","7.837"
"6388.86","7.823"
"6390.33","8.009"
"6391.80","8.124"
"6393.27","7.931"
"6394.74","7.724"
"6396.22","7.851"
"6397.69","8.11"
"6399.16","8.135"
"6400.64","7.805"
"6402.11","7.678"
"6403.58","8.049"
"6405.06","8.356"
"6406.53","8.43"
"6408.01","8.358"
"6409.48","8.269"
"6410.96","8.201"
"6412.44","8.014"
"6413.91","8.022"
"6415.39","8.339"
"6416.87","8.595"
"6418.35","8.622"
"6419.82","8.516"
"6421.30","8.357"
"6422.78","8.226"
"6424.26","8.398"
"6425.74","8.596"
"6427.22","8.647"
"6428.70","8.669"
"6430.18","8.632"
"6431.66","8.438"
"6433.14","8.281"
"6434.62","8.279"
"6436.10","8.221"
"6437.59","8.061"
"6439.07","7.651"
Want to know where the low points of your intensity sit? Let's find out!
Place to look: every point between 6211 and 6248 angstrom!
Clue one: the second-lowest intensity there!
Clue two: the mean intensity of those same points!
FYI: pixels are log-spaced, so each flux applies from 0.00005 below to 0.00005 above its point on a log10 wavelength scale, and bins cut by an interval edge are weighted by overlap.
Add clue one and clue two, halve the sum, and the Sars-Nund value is 7.33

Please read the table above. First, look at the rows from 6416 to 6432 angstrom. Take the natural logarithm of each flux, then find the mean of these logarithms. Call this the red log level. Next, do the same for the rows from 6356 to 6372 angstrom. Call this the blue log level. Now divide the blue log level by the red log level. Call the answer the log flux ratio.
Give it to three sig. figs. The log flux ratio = 0.967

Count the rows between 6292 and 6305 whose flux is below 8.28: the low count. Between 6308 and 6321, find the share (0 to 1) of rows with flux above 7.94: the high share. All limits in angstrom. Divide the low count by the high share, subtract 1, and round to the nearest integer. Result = 11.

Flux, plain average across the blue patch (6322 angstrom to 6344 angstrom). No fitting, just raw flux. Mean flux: 8.2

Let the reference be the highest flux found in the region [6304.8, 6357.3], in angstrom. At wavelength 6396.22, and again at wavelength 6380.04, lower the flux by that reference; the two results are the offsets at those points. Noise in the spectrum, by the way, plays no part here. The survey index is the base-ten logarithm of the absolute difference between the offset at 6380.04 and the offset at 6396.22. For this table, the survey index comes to -1.1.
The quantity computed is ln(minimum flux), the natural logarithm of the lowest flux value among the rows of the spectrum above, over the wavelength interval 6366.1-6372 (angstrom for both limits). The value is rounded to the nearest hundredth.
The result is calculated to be 2.06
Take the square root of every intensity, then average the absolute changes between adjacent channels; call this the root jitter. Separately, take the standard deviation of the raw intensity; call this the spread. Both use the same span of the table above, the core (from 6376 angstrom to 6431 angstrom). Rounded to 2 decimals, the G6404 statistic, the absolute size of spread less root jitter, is 0.27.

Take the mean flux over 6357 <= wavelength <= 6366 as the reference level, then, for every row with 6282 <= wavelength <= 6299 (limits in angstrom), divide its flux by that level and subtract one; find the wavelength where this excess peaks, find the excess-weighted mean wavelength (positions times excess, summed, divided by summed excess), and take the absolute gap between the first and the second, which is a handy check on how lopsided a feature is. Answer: 1.1 angstrom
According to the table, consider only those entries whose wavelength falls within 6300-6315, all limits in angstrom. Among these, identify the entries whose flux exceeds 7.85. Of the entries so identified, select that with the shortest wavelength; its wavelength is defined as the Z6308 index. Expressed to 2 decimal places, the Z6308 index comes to 6301.20 angstrom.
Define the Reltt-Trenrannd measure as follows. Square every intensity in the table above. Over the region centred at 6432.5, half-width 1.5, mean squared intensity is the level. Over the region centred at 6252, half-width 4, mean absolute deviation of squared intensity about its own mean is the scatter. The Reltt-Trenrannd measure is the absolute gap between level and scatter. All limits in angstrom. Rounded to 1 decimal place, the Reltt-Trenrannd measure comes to 66.7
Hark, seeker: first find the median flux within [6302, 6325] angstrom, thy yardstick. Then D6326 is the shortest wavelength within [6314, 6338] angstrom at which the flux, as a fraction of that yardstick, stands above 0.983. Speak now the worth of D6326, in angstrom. 6314.27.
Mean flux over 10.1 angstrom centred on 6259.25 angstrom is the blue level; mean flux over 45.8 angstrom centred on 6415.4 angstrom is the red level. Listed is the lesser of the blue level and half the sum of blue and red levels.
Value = 7.2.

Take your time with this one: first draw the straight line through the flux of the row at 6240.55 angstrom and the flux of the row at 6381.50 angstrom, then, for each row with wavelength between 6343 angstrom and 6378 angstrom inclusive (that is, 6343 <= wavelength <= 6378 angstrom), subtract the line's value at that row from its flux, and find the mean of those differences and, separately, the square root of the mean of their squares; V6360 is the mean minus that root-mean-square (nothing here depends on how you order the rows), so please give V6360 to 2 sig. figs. -0.14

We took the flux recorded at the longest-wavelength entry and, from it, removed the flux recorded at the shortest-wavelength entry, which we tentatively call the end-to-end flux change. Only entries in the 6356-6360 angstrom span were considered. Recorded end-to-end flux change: -0.26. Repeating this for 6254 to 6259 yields 0.16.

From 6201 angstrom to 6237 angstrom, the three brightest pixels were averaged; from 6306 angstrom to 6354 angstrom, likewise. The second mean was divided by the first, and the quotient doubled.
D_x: 1.99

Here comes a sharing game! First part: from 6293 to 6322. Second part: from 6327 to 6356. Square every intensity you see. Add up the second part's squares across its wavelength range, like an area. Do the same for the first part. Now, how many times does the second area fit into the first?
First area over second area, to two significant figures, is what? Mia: 0.93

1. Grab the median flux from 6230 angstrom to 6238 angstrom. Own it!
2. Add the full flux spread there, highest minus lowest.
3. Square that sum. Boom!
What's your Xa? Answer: 64.6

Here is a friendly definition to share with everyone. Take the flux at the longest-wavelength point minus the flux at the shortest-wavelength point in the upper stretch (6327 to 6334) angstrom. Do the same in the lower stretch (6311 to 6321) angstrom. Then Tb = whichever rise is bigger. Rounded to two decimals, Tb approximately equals 0.57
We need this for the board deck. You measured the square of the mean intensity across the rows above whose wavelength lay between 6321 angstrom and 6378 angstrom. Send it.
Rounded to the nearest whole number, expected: 67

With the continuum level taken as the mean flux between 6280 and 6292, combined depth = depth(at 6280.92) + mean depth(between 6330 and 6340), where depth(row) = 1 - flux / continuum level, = 0.03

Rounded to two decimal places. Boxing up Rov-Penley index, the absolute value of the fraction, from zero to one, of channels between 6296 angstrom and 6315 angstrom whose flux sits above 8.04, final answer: 0.54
